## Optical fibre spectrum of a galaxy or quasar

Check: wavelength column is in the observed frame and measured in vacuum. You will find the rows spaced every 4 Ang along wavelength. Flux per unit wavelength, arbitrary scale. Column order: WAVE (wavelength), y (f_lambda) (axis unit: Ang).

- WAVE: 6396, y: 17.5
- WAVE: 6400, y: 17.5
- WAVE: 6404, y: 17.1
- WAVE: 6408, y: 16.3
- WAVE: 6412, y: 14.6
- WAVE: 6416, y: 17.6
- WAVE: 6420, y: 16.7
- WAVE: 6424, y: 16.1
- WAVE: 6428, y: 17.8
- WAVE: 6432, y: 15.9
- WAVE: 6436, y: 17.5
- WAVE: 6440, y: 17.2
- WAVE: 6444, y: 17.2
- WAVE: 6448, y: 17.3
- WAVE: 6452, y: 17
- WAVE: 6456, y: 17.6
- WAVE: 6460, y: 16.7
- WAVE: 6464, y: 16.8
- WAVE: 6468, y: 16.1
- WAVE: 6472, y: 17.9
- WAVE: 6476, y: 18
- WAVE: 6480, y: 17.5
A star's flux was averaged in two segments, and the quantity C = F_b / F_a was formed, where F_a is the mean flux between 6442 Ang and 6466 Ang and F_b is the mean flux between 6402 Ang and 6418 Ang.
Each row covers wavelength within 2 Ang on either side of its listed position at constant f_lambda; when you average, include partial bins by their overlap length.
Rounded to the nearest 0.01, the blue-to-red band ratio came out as 0.96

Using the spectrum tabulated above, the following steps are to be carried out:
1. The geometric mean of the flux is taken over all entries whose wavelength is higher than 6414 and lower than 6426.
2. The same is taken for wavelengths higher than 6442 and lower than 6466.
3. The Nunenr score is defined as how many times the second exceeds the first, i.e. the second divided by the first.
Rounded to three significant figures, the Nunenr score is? 1.02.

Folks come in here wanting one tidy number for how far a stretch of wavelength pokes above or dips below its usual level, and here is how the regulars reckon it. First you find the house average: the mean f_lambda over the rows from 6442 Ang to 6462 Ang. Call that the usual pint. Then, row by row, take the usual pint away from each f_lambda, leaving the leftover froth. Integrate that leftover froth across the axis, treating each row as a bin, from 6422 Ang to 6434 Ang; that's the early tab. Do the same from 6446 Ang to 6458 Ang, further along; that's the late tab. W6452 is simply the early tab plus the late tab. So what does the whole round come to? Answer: -5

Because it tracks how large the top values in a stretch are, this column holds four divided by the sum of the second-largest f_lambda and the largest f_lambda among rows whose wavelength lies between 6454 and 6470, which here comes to 0.116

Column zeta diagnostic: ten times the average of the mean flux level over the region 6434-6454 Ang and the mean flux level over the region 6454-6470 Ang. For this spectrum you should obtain 170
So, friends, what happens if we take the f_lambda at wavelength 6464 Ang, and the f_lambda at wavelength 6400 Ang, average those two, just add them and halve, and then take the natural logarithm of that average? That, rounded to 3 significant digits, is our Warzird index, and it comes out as 2.84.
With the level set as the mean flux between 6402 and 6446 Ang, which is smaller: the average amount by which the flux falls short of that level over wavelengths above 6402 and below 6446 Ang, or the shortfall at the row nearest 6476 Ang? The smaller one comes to -1.3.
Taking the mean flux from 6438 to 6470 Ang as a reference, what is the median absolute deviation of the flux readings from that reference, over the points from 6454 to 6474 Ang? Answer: 0.61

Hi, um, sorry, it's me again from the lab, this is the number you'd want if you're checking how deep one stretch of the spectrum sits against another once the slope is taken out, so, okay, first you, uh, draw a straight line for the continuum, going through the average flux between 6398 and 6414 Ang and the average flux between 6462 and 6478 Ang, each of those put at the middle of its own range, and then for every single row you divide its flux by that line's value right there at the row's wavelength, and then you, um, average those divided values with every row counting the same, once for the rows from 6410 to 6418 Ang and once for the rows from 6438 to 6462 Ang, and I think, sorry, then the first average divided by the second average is 0.96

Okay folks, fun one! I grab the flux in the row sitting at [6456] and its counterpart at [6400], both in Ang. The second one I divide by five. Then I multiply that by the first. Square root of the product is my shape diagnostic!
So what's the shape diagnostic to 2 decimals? 7.85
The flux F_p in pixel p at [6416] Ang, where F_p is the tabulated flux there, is 17.6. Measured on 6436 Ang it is 17.5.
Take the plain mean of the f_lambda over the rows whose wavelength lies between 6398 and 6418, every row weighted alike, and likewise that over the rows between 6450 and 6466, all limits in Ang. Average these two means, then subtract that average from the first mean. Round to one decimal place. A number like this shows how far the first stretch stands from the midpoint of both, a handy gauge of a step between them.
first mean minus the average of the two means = -0.2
